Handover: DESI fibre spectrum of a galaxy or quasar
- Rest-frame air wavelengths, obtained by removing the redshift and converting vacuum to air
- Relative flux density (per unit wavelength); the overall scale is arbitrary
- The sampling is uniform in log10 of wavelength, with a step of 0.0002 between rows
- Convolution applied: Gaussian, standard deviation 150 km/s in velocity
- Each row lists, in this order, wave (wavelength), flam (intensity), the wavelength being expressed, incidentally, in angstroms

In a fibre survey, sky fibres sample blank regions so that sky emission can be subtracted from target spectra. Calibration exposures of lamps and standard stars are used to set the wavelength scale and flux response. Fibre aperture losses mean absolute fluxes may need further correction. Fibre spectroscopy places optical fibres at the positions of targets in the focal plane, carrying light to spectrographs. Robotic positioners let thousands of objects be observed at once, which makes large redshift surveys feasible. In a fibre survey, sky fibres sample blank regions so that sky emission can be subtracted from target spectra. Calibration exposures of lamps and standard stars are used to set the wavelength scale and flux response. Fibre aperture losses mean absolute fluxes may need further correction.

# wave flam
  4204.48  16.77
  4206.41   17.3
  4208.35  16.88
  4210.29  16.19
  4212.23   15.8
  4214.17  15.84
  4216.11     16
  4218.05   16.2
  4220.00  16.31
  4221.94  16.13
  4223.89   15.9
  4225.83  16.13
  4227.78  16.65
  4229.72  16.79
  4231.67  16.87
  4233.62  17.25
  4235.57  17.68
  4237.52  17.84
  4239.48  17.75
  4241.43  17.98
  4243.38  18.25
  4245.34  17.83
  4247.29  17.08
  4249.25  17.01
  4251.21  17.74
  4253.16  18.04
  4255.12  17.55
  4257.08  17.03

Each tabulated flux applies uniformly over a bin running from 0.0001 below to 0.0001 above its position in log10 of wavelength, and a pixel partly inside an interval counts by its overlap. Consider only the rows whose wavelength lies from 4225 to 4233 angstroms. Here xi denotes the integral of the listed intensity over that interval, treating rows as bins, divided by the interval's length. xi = 16.7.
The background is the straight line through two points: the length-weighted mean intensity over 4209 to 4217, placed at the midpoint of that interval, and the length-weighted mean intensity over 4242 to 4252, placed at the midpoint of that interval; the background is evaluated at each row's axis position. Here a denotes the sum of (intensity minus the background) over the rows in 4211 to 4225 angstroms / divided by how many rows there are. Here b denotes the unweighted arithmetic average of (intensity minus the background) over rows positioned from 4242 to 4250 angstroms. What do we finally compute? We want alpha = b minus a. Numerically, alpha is 0.2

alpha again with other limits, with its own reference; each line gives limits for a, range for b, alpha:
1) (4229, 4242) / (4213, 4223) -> -0.5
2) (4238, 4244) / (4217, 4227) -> -0.9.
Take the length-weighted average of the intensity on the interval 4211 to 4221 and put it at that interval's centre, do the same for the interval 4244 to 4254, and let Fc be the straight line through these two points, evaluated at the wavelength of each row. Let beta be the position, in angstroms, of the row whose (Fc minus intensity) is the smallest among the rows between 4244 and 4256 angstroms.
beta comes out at 4245.34 angstroms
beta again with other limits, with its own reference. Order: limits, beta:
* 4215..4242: 4237.52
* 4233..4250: 4243.38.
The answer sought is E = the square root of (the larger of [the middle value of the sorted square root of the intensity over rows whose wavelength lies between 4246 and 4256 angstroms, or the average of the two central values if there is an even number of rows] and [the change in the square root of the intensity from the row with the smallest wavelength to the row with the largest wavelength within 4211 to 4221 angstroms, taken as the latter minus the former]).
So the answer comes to 2.05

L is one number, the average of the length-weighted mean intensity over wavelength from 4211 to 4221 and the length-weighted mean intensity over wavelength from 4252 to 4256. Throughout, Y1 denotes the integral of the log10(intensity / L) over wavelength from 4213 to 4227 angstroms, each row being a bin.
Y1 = -0.32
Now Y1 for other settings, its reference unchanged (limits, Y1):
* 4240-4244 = 0.11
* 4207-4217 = -0.20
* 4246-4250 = 0.02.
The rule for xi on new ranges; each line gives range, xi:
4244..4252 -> 17.4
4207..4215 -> 16.2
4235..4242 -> 17.8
